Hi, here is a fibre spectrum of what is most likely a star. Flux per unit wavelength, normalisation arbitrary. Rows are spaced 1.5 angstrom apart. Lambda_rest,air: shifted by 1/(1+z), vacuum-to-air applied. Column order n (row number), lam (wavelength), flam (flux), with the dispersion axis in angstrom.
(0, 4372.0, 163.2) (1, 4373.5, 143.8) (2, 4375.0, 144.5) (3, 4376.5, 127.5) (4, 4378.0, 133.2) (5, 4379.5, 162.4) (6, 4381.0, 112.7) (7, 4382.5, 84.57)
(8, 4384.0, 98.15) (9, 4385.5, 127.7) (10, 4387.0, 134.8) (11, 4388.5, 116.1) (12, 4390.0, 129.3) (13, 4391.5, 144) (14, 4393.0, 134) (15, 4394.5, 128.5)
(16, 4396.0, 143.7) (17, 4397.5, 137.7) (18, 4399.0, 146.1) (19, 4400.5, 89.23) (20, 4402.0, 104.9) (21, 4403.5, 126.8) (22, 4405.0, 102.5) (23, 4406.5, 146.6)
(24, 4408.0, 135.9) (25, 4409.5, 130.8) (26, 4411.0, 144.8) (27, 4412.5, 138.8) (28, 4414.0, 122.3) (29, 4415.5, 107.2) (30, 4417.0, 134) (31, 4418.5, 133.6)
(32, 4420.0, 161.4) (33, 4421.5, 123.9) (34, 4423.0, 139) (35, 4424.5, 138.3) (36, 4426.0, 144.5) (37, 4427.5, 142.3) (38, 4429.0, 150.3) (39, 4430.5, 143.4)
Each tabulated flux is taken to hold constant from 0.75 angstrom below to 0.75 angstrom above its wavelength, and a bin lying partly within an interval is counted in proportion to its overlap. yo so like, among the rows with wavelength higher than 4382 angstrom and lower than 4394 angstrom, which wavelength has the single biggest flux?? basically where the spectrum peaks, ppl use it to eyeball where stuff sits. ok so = 4391.5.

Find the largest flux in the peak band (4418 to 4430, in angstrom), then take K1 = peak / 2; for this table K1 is 80.7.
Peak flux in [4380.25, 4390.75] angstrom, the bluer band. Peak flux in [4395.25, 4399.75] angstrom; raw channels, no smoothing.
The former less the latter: -11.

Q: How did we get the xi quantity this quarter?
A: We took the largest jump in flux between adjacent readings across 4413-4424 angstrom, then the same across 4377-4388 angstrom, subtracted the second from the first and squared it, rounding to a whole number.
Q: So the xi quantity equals 149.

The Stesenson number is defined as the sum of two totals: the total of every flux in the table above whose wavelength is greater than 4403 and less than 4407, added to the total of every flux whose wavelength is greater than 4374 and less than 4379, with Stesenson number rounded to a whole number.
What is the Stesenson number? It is 781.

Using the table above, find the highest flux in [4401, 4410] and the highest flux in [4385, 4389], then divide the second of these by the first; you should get 0.92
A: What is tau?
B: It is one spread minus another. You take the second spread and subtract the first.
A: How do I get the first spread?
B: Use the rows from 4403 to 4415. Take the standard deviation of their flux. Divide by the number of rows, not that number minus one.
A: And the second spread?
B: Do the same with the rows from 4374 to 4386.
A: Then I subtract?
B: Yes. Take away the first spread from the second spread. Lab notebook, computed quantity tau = 10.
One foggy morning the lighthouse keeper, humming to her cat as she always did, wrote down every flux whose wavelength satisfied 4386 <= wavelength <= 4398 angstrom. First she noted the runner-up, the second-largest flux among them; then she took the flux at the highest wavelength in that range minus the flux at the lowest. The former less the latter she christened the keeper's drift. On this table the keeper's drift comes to 141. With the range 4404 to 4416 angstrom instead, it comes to 140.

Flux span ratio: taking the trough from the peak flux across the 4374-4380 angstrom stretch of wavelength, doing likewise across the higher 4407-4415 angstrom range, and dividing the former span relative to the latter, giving 1.6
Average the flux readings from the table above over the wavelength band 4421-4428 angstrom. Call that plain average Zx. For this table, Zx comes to 138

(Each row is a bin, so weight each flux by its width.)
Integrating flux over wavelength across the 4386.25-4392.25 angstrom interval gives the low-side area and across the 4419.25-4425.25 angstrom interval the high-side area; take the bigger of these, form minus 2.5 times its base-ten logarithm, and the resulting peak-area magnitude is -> -7.32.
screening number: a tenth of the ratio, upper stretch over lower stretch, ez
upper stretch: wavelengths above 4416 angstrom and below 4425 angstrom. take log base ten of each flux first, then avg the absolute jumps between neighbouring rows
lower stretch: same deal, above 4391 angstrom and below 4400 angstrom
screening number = 0.18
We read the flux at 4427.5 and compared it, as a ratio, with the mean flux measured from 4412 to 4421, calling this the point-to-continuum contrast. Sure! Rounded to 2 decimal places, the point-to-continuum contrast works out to 1.07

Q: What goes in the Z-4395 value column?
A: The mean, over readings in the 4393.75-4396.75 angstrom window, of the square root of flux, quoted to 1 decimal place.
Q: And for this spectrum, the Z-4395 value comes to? 11.7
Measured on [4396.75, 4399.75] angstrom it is 11.9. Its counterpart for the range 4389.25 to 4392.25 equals 11.7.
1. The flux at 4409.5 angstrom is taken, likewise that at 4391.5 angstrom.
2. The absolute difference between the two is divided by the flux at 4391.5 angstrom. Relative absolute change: 0.092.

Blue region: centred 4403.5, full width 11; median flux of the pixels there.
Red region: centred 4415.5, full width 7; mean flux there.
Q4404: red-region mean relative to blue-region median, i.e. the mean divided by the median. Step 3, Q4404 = 1.00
